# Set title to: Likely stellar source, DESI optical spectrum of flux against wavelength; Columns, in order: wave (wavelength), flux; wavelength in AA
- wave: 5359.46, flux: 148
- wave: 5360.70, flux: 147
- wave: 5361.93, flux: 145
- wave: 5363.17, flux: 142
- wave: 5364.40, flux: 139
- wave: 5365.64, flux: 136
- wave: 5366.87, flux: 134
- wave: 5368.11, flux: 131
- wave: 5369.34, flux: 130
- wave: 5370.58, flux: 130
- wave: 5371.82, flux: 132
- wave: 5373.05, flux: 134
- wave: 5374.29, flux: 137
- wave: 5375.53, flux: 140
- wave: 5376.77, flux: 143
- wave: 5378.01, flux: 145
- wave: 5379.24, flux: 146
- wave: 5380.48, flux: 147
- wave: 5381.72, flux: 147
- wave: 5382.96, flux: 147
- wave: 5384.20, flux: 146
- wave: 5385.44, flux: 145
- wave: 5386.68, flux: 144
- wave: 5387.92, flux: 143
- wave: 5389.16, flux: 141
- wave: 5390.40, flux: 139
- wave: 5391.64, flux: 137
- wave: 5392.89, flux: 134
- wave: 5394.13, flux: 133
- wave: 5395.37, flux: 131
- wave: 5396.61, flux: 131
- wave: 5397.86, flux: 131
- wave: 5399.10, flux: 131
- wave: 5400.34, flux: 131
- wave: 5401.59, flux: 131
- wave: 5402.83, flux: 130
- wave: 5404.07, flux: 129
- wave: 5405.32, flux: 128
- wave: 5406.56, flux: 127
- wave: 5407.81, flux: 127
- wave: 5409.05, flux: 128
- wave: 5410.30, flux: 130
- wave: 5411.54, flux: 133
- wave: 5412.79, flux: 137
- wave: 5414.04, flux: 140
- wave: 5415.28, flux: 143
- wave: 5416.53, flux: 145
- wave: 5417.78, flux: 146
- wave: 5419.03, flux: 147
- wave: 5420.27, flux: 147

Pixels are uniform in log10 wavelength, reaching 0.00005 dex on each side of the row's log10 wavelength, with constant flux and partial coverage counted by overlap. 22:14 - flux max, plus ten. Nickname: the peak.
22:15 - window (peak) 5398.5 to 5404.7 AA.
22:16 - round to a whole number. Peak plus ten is 141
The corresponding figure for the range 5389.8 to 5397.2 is 149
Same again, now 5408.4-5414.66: 150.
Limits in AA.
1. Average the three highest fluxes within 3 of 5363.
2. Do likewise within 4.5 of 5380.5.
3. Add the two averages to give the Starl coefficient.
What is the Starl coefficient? 292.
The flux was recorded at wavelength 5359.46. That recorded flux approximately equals 148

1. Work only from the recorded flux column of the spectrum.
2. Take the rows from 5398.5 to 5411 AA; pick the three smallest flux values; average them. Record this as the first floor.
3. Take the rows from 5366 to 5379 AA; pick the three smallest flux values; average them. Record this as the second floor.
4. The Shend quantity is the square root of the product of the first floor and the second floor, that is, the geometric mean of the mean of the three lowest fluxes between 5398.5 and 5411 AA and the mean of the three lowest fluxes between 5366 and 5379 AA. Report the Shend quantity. 128.8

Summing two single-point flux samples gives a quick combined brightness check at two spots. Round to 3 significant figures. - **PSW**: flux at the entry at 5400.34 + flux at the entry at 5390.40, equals 270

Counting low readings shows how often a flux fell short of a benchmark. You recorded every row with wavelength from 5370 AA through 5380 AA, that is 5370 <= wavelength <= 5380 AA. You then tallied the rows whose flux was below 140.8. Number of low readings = 5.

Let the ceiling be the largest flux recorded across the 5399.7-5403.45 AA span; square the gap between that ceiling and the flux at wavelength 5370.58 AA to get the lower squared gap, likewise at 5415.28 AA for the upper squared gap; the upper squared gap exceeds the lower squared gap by 143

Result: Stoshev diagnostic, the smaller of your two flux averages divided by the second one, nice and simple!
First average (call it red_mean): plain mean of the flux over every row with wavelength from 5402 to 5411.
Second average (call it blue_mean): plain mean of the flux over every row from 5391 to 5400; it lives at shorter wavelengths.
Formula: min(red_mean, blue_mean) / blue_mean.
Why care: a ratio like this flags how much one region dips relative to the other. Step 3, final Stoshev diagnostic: 0.97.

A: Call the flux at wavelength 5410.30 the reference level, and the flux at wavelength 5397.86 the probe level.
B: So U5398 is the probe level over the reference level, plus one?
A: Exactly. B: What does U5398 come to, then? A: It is 2.01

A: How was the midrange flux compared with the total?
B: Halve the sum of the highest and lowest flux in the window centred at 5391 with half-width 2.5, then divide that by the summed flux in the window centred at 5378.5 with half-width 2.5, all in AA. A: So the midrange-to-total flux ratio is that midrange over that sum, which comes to 0.237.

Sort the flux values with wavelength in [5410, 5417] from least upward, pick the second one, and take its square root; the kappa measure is 11.5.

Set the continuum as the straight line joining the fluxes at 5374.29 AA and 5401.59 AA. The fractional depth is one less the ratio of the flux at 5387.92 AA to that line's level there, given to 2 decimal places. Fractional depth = -0.07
